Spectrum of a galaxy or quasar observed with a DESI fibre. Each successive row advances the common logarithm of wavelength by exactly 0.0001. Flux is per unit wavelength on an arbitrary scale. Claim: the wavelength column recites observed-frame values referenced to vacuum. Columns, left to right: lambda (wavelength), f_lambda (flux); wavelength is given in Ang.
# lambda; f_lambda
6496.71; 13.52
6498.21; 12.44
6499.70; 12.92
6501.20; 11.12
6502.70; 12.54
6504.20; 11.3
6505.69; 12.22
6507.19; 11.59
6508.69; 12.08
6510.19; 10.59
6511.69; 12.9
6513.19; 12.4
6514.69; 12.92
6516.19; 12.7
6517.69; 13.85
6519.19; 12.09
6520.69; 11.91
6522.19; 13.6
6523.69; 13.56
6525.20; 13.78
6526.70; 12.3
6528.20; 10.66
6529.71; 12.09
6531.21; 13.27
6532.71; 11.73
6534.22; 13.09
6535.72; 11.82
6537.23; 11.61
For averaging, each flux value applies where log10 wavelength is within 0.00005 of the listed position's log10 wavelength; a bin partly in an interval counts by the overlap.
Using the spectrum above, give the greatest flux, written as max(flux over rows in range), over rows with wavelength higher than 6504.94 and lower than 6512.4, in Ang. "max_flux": 12.9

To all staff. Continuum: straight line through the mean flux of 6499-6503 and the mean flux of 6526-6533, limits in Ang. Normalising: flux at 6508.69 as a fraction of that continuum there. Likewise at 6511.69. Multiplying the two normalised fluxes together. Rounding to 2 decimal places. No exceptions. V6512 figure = 1.06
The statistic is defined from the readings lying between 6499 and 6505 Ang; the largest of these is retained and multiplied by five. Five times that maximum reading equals 64.6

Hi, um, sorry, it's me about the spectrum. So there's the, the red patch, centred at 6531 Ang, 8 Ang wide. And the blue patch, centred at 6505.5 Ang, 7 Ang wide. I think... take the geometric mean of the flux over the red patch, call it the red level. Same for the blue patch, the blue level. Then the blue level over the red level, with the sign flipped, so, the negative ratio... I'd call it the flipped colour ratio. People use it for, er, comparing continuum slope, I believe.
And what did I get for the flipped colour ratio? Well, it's -0.984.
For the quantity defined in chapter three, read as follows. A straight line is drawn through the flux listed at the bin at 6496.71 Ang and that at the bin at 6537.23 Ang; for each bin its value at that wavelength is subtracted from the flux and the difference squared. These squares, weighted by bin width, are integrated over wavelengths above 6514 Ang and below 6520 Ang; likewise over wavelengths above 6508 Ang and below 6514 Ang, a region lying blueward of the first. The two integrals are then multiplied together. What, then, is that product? 27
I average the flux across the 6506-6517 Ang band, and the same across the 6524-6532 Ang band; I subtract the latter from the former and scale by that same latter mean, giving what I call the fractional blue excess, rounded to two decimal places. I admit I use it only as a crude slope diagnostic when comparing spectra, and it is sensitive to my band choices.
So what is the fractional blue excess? -0.02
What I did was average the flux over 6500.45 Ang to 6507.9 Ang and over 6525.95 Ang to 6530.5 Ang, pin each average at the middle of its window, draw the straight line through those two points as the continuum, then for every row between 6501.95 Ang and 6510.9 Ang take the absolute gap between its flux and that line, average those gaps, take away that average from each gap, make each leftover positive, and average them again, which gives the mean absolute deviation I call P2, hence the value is 0.27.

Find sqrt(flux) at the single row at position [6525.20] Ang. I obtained 3.7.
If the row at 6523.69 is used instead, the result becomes 3.7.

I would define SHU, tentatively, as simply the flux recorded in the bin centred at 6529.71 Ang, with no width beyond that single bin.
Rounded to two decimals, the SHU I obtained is 12.09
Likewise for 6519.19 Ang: 12.09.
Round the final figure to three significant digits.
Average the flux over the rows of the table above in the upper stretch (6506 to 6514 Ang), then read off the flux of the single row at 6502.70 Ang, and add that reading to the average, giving 24.5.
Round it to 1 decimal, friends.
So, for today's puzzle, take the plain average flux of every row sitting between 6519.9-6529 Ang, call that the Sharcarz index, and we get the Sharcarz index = 12.6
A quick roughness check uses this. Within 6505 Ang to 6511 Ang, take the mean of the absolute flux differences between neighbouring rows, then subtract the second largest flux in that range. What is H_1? -11.2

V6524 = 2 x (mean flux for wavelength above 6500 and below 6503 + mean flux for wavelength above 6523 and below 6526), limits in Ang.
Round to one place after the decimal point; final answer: 51.0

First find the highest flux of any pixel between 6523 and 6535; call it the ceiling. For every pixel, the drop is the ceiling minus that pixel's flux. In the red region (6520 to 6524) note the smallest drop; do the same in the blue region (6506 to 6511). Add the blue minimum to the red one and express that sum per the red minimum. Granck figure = 10.4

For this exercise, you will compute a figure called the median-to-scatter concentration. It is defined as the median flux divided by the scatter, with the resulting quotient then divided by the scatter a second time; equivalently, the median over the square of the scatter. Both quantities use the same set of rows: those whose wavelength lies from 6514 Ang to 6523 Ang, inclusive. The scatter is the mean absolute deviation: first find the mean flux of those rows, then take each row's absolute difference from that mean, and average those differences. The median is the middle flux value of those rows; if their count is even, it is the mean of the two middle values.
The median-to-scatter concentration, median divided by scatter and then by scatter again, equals 34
